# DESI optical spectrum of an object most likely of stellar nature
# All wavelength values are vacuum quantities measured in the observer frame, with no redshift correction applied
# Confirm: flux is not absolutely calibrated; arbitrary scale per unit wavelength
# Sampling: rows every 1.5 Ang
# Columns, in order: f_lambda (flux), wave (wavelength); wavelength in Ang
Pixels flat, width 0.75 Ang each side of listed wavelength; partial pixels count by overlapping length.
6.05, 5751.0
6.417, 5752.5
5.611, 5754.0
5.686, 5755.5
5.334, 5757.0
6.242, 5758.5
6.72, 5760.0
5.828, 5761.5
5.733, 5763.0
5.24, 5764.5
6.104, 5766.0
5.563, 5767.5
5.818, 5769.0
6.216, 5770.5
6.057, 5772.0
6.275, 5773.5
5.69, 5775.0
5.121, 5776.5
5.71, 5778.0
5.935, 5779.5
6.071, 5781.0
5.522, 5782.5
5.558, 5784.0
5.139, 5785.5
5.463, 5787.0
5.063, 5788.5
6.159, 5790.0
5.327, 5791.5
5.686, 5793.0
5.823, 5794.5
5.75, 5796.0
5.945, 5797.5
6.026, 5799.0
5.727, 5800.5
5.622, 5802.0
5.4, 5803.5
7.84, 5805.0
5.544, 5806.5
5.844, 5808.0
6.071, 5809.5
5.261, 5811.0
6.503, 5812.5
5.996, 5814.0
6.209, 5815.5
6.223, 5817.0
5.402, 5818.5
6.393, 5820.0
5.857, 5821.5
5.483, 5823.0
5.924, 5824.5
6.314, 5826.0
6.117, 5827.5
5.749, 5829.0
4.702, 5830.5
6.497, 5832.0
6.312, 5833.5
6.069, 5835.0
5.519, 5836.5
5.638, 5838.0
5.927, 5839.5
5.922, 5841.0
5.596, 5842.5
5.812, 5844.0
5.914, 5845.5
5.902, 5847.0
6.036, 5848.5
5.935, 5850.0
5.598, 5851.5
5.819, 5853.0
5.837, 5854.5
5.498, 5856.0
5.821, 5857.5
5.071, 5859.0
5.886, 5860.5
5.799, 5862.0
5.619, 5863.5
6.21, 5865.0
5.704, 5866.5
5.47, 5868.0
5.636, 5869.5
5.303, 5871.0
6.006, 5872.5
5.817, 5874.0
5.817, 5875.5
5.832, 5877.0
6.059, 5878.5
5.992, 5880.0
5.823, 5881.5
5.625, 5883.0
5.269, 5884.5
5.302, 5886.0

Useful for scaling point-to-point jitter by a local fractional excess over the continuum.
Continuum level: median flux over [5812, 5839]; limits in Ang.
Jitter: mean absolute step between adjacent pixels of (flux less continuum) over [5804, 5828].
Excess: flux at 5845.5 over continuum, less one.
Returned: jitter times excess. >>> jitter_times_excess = -0.012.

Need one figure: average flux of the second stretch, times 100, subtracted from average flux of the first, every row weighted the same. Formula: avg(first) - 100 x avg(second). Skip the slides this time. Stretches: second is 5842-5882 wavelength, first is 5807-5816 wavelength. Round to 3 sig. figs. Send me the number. -571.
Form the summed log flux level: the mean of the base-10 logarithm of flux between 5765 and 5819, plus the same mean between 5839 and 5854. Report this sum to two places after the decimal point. 1.53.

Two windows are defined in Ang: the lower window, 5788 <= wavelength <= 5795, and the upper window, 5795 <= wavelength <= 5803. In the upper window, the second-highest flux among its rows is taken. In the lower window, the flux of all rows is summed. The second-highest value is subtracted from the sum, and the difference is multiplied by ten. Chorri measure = 221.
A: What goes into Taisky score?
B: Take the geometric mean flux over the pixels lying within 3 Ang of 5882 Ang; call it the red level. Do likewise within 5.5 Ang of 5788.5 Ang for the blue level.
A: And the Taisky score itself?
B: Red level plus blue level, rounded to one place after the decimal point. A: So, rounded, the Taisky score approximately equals 11.1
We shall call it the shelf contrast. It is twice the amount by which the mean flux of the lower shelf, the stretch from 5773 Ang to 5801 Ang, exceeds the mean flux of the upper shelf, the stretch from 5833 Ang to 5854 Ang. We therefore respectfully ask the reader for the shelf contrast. -0.3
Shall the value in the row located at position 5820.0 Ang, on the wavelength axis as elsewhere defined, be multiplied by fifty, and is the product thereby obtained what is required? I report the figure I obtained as 320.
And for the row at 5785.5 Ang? 257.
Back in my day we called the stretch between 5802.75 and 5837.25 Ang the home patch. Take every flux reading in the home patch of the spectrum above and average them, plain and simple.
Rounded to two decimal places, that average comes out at 5.97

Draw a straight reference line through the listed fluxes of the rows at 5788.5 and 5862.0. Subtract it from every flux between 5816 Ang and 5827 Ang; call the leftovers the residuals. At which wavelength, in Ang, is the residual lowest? 5818.5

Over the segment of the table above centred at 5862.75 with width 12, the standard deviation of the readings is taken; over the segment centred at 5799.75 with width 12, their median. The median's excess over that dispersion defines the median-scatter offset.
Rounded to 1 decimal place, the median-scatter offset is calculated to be 5.5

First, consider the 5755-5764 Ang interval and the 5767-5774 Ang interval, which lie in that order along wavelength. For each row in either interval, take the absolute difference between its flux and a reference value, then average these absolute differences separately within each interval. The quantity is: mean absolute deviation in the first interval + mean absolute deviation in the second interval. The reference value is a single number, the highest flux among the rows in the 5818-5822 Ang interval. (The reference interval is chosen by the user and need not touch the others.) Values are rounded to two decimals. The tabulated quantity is 0.99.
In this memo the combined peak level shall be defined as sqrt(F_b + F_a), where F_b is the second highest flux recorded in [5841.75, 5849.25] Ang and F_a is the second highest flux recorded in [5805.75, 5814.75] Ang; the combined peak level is 3.462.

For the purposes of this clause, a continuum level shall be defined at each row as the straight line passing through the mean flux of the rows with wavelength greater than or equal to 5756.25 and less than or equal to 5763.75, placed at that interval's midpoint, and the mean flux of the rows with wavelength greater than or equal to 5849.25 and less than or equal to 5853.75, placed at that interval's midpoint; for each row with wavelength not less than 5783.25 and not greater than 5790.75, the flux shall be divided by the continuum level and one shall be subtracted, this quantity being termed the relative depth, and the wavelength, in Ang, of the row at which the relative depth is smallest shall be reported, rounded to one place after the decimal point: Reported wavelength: 5788.5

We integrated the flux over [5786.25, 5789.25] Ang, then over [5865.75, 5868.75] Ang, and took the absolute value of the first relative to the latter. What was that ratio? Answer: 0.94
